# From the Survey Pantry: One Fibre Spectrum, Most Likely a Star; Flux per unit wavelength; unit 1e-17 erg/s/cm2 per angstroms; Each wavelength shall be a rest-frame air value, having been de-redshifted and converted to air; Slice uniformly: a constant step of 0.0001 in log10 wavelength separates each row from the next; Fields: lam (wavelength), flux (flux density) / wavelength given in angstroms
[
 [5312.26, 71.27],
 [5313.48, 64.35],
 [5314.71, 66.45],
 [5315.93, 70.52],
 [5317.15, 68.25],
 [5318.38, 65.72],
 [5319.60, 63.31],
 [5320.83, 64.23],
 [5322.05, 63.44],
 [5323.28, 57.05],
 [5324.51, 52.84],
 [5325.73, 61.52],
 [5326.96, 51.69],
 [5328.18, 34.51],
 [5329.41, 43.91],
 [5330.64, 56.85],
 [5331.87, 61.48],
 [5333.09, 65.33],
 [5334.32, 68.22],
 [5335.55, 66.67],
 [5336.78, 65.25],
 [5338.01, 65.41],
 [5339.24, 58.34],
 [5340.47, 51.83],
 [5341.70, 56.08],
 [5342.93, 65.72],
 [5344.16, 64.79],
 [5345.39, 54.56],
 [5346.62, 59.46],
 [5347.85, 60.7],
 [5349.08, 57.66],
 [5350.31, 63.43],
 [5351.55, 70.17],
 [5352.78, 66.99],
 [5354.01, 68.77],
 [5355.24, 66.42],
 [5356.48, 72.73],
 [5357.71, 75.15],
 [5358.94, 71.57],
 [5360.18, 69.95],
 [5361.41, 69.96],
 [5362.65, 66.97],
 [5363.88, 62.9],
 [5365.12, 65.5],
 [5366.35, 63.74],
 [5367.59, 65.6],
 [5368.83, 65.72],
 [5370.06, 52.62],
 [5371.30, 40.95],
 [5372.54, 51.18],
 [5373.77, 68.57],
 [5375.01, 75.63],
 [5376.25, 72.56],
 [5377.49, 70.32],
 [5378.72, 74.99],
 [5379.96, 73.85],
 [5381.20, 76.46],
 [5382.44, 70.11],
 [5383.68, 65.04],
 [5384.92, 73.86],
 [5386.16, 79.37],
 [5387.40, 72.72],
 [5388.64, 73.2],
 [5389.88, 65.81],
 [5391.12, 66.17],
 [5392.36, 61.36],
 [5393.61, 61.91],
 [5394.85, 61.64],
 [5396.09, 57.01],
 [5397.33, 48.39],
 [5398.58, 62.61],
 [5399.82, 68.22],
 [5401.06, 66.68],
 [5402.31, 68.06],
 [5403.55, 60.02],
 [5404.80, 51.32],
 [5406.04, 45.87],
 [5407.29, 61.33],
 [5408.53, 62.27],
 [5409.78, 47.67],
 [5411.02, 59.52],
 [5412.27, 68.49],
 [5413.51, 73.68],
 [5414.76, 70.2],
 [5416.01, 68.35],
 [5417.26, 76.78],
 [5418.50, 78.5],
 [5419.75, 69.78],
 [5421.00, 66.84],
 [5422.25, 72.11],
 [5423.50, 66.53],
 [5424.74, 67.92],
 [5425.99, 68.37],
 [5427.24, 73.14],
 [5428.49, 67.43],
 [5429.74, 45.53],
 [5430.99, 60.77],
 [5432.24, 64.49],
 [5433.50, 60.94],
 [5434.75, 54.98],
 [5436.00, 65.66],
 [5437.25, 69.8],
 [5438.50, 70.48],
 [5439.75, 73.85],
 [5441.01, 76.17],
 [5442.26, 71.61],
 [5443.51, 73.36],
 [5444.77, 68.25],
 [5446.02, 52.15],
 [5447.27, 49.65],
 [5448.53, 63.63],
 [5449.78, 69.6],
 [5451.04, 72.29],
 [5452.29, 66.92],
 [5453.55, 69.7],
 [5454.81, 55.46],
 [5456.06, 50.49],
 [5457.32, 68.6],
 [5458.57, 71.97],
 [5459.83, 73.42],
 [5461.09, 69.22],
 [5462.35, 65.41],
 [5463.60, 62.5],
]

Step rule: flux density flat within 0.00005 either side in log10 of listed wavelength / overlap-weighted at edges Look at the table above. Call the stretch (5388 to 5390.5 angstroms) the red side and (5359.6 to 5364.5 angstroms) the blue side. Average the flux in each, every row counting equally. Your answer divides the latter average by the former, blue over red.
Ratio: 0.97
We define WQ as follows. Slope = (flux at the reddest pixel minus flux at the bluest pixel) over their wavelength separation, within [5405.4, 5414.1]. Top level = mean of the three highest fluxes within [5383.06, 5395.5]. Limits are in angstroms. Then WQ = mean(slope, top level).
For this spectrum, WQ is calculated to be 39.6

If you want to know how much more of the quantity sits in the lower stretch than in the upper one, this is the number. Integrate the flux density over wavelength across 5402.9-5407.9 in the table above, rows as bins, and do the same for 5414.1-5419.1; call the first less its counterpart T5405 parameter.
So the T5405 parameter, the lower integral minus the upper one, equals -94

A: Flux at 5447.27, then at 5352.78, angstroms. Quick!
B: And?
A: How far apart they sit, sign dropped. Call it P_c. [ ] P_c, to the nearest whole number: 17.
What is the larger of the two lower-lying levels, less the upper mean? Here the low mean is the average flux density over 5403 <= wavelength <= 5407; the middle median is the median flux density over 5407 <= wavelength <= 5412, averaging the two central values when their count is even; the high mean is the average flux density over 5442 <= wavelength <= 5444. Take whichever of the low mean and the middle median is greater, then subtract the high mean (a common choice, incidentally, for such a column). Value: -12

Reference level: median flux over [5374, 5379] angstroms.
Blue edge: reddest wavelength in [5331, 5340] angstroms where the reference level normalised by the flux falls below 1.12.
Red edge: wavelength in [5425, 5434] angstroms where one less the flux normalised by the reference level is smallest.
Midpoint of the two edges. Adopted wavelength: 5381.4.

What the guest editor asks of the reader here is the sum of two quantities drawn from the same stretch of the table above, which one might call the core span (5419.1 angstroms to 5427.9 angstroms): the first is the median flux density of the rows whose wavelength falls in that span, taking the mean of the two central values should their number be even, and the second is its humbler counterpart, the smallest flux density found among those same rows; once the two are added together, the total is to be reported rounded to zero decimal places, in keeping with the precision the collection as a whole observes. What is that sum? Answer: 135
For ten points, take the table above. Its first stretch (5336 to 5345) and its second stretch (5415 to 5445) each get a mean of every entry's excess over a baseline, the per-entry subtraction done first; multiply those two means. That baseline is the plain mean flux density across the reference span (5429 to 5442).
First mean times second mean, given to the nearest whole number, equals -12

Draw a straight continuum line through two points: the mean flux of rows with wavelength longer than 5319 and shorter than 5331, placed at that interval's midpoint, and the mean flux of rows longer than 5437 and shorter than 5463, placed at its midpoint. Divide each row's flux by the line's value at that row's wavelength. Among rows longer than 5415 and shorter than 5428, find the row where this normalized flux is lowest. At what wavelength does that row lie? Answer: 5423.50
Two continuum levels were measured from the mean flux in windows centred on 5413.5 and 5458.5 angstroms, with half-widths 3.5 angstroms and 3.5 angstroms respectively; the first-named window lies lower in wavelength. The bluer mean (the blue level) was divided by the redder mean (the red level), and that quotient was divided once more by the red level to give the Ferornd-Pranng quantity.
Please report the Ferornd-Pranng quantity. 0.015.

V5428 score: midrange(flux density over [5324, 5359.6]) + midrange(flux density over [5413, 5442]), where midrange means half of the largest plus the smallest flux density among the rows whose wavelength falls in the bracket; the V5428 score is 117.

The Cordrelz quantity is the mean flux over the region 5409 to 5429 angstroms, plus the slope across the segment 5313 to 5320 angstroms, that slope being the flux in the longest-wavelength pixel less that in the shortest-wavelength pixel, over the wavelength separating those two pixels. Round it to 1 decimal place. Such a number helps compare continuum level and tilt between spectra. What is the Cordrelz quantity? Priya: 68.3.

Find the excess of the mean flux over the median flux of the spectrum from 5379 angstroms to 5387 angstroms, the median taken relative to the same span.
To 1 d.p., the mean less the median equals -0.7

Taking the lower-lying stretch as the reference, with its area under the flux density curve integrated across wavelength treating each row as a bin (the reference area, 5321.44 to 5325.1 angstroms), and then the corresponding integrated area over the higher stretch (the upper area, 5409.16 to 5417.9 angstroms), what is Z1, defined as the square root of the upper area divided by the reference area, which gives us 1.7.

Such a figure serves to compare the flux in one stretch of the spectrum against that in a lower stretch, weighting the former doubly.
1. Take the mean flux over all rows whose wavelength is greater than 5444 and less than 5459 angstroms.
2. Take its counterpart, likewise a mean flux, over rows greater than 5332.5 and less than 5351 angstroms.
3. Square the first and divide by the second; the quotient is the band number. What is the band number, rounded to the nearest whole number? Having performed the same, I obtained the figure 65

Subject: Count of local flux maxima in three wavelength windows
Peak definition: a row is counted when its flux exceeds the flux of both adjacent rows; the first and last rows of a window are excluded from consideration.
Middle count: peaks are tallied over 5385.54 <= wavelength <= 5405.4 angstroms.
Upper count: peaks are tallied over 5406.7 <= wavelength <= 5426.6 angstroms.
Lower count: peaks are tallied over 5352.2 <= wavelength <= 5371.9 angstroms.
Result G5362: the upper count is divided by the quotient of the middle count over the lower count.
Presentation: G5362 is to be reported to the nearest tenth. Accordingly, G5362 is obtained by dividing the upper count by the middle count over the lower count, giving 4.0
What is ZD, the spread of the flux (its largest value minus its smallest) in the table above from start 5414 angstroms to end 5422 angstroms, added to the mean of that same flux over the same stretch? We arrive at 83.4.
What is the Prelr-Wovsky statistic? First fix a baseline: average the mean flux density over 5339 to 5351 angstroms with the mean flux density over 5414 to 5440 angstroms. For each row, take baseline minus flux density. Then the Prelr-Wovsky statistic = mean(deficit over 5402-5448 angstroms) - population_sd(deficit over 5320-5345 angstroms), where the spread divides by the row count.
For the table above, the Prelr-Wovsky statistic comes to -10.0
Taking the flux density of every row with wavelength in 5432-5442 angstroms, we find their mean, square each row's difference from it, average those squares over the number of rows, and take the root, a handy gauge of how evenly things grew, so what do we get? 6.5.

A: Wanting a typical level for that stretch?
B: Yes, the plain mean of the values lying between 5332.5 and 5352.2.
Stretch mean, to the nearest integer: 62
